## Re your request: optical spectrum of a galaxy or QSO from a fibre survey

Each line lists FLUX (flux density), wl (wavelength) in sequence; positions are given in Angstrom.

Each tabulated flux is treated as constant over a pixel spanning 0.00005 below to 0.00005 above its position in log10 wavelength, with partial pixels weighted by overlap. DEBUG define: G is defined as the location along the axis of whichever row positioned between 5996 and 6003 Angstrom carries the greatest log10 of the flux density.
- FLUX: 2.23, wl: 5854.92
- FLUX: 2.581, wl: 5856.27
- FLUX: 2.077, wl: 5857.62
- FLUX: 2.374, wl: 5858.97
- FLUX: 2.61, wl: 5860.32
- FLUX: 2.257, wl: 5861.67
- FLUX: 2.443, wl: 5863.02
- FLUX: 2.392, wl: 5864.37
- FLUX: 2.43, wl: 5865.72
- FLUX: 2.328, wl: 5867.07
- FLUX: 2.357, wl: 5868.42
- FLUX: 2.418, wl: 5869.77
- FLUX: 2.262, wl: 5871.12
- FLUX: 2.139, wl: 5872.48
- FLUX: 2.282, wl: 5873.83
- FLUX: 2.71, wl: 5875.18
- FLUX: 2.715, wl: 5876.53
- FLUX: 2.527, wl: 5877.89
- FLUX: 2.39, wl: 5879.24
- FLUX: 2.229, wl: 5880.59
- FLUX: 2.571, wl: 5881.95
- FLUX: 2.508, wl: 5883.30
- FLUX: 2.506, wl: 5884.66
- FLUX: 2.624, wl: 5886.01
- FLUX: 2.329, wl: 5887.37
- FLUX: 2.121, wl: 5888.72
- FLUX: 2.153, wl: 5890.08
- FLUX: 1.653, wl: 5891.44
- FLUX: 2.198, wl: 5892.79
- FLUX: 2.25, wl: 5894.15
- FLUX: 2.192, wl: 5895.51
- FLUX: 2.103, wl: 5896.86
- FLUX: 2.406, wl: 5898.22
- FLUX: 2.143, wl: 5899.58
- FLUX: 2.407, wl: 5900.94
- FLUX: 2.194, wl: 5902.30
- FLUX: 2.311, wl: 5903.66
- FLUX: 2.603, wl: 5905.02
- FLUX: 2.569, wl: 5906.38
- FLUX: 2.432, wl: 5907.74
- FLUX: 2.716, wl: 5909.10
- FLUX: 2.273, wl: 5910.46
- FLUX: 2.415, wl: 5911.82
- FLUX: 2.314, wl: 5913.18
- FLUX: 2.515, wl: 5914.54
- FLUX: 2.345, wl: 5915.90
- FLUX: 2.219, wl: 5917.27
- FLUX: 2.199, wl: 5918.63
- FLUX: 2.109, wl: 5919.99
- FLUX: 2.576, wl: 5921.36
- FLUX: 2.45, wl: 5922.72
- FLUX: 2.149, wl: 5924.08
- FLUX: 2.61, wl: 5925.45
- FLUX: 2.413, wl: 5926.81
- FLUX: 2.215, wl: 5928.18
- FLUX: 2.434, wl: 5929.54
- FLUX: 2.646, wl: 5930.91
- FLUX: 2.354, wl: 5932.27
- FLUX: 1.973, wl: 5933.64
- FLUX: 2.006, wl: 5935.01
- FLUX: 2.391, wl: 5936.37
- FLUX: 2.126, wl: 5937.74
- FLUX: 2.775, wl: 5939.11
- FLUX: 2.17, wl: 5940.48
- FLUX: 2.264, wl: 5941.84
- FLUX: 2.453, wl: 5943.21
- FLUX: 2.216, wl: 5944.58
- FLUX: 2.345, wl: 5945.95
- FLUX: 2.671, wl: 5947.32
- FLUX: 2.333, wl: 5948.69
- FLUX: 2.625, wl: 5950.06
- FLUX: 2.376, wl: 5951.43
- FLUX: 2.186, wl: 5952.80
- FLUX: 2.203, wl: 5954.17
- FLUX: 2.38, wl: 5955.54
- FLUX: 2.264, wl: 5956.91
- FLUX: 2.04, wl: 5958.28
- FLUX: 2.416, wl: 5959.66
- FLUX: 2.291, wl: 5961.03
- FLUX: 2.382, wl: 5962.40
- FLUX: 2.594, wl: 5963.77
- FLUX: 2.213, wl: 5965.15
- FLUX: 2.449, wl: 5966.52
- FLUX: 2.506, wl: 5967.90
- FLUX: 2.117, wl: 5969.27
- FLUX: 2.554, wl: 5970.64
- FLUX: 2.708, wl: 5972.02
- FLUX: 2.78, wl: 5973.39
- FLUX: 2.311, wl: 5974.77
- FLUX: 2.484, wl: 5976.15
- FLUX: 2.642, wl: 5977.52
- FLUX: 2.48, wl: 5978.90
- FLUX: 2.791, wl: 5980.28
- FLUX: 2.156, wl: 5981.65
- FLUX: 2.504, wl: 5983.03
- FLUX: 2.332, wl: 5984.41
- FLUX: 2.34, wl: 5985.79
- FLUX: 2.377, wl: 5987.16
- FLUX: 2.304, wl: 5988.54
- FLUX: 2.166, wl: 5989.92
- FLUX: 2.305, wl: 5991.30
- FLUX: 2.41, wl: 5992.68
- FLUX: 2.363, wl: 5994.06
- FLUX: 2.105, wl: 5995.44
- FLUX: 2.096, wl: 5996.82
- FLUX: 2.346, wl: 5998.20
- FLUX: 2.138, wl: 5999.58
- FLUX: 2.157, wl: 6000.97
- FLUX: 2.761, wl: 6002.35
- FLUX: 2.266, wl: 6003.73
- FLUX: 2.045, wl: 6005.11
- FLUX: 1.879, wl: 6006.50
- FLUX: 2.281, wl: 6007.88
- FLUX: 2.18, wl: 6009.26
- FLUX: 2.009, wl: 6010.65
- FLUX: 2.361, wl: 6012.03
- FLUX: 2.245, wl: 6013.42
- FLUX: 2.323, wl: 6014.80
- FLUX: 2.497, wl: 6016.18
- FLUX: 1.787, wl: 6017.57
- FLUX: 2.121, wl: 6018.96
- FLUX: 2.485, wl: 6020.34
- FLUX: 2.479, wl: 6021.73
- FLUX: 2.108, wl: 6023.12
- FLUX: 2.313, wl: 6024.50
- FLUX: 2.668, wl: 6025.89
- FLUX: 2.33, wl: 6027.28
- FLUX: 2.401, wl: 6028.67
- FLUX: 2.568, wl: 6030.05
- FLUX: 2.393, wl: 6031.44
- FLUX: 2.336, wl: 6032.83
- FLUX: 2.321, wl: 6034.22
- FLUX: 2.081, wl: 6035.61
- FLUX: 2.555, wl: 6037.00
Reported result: 6002.35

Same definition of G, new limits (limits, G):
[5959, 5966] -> 5963.77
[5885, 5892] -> 5886.01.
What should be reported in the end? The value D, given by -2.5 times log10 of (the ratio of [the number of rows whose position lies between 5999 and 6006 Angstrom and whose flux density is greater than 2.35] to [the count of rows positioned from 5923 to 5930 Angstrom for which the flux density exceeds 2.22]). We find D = 1.2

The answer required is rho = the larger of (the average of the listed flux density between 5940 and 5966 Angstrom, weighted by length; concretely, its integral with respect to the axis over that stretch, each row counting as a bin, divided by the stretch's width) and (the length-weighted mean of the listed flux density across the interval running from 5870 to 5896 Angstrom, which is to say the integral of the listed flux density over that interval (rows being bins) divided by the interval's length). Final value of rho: 2.34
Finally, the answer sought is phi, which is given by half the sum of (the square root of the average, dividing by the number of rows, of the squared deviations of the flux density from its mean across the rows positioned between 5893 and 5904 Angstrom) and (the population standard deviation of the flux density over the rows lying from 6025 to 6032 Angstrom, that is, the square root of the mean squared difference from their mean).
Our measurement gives 0.117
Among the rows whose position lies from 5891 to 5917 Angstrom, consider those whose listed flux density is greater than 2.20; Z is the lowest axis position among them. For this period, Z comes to 5894.15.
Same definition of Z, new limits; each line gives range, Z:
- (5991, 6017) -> 5991.30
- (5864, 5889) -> 5864.37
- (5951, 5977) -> 5951.43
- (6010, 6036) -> 6012.03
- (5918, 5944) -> 5921.36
